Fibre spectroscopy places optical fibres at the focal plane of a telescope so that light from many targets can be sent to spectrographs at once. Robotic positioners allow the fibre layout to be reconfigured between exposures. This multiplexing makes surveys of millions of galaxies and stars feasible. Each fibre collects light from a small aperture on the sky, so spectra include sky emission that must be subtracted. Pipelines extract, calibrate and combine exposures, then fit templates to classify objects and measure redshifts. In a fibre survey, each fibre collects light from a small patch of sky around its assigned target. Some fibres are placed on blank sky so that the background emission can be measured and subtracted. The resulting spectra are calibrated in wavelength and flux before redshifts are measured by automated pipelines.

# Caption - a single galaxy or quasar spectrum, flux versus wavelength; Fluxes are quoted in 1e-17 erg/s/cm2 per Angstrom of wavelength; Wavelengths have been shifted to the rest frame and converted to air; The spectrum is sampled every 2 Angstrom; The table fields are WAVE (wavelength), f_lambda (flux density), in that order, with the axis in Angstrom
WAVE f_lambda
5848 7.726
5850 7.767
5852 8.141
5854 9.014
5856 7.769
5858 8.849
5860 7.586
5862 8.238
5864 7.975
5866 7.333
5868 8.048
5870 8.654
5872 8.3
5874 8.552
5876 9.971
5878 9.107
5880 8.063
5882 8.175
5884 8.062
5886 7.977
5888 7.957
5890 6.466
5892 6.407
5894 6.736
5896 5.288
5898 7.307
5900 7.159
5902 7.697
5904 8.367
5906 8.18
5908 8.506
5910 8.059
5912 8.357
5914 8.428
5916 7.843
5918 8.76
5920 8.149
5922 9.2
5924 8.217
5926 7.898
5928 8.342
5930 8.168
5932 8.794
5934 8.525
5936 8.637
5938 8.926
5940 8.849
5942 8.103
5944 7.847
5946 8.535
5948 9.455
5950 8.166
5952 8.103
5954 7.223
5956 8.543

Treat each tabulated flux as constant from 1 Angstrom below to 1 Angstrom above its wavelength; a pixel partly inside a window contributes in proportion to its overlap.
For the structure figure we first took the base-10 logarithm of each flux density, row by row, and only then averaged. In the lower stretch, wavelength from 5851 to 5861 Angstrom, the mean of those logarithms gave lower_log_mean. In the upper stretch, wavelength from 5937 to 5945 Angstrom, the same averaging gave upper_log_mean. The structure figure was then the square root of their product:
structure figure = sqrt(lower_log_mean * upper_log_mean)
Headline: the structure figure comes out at 0.921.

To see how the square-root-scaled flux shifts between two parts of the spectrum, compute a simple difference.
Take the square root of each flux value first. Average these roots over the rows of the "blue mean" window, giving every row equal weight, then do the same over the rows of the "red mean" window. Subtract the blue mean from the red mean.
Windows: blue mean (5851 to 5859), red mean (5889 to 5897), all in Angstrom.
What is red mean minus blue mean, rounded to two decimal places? -0.41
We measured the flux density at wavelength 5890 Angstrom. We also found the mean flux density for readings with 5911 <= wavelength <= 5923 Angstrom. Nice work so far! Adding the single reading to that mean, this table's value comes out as 14.9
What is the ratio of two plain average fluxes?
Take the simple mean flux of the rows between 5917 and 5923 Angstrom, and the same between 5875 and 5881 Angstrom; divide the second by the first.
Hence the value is 1.04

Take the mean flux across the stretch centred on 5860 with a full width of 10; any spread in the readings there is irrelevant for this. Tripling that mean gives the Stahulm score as 24.3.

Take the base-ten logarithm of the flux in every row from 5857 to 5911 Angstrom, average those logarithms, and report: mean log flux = 0.894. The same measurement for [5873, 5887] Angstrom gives 0.931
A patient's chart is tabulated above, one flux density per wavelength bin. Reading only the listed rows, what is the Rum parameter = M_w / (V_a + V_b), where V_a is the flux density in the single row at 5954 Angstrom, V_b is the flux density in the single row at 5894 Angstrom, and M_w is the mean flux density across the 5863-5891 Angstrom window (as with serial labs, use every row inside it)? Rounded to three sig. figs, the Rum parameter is 0.587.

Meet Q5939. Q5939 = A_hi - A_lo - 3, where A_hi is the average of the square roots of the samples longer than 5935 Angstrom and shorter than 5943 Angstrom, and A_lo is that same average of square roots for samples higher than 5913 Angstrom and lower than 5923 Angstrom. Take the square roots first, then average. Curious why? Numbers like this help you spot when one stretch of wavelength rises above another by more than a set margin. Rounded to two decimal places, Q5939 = -2.97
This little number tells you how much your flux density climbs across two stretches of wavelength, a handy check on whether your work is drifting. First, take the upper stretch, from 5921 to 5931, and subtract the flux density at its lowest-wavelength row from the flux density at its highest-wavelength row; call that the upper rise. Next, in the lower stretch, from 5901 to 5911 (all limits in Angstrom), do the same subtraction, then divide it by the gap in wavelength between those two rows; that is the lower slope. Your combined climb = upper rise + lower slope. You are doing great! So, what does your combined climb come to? -1.0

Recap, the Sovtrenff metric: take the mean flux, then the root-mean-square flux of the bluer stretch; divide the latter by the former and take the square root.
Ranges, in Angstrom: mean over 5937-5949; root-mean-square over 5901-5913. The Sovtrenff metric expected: 0.98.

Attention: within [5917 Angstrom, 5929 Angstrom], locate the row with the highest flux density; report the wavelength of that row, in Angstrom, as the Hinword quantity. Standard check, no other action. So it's 5922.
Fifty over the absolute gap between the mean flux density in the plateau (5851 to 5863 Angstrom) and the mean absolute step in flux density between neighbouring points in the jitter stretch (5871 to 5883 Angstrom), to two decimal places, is 6.64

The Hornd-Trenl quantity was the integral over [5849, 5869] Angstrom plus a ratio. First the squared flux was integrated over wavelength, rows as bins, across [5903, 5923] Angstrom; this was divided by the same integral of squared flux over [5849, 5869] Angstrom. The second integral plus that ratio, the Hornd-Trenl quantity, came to 1309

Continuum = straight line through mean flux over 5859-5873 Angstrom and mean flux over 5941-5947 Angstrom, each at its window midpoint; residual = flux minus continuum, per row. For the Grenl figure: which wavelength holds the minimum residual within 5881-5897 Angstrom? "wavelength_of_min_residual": 5896 Angstrom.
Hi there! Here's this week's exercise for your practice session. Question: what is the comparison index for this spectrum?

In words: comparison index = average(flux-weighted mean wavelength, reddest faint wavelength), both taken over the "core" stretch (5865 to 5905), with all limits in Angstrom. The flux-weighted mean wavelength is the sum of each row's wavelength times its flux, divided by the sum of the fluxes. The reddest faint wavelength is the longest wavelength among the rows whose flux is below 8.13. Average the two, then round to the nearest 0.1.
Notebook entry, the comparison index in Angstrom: 5893.1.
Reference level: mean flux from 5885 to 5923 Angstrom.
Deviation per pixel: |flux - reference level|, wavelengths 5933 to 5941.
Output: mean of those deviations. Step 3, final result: 1.0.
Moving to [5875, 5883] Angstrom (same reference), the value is 1.1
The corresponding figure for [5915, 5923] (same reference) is 0.8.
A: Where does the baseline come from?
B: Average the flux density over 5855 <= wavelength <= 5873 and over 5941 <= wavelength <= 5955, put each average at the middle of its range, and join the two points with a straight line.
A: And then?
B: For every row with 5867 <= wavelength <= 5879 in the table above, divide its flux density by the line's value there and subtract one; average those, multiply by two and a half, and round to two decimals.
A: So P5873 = 0.21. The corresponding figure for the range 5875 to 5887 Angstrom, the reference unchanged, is 0.14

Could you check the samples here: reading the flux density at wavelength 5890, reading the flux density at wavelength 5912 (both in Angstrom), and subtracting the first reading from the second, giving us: 1.9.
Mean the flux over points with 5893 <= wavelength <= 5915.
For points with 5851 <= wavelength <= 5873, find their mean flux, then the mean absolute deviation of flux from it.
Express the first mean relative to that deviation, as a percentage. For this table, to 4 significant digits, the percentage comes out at 1921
